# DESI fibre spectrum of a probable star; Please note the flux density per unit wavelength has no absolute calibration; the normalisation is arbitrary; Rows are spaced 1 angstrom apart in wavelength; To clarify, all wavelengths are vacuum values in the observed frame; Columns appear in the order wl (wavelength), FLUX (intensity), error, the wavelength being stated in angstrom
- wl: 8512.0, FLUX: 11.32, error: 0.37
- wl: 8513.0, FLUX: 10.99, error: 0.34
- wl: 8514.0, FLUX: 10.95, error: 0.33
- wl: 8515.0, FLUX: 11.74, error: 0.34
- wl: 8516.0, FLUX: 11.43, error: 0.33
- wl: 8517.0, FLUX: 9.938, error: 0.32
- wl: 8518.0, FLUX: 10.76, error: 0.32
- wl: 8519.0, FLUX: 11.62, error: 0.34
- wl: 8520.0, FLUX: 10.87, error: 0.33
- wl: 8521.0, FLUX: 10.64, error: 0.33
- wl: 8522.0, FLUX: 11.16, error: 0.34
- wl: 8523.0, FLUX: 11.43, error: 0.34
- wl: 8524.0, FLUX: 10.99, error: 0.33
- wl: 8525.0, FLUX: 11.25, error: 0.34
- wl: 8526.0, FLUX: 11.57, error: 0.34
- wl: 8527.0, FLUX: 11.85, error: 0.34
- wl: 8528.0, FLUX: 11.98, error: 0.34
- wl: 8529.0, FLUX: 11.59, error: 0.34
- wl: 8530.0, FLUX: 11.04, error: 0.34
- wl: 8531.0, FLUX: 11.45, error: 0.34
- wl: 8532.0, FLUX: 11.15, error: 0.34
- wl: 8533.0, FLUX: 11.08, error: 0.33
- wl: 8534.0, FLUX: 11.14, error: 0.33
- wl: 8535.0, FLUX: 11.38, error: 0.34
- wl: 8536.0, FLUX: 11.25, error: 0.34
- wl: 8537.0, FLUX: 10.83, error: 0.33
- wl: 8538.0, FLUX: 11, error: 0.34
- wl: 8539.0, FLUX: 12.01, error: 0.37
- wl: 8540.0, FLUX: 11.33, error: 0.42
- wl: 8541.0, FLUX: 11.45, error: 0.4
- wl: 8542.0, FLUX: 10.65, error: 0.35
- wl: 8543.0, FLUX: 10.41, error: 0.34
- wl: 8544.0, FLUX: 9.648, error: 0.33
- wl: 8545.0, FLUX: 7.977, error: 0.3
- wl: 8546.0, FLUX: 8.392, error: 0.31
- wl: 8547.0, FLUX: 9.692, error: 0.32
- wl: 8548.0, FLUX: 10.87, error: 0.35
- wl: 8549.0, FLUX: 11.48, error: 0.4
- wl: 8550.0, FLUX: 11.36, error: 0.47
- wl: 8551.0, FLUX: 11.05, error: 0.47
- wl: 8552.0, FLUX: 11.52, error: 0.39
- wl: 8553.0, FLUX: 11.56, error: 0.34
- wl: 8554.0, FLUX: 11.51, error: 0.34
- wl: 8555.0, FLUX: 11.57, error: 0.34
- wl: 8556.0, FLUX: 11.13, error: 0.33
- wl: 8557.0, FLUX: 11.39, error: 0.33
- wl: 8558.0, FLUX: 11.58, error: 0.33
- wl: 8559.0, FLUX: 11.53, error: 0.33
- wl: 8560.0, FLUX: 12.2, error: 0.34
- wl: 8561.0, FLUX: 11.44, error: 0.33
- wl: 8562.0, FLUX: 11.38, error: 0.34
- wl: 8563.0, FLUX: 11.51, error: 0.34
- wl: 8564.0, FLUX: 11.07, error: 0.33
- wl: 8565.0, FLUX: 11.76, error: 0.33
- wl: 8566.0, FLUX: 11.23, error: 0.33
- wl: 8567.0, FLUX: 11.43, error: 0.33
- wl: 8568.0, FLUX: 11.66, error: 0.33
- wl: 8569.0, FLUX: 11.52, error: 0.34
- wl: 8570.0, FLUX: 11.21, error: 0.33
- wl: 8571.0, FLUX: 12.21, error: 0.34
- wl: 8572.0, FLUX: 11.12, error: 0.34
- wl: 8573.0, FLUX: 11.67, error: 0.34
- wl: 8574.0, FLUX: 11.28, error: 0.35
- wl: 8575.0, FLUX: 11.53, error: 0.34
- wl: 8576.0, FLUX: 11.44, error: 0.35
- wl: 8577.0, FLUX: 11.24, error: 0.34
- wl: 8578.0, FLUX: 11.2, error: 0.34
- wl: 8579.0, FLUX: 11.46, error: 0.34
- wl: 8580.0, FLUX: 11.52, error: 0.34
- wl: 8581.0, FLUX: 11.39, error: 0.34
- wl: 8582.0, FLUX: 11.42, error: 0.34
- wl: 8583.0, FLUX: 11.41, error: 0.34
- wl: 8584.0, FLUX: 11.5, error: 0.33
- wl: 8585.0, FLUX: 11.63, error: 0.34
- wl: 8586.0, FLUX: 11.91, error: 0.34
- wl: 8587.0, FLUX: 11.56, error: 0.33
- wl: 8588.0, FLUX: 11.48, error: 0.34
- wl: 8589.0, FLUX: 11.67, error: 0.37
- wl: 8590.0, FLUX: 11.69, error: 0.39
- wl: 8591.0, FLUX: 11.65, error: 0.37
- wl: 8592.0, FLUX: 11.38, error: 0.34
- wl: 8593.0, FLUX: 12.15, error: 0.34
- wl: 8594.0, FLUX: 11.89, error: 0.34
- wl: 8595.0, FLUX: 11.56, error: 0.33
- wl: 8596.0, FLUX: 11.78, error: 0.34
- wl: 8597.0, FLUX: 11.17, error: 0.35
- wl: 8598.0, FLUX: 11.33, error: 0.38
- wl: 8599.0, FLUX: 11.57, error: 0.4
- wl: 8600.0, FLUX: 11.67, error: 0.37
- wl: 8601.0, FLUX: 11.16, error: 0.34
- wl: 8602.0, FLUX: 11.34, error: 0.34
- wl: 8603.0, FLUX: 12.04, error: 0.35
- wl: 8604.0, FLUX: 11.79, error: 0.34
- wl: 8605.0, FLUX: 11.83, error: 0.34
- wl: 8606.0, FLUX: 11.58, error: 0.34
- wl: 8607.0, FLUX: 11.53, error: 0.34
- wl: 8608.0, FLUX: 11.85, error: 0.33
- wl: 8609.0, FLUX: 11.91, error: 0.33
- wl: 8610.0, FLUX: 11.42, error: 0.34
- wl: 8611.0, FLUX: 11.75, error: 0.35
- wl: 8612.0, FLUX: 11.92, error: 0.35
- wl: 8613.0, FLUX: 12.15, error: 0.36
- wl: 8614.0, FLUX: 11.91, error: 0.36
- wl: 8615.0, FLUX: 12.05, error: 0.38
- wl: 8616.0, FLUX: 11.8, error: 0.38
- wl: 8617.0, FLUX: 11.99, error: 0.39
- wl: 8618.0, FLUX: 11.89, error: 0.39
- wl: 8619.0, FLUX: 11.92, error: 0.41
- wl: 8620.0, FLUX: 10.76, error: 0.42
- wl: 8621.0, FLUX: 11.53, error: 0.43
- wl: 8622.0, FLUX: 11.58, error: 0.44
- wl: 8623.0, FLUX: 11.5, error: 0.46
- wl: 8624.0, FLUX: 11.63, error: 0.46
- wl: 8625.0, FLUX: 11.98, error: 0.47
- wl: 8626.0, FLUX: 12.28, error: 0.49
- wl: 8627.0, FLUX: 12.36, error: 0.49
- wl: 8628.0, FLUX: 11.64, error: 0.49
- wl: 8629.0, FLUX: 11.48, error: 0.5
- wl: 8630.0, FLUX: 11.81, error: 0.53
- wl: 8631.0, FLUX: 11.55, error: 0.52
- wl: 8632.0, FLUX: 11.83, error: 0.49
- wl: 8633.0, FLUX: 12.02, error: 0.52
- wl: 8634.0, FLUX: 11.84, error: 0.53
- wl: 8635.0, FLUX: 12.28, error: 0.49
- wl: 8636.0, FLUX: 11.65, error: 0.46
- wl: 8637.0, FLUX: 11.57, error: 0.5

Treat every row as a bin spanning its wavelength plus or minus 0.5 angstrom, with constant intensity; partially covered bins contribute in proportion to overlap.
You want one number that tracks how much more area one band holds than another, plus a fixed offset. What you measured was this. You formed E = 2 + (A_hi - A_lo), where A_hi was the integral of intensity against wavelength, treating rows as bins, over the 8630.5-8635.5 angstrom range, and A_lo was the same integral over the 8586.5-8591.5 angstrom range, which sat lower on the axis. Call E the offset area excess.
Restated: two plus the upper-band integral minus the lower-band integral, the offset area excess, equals 3.5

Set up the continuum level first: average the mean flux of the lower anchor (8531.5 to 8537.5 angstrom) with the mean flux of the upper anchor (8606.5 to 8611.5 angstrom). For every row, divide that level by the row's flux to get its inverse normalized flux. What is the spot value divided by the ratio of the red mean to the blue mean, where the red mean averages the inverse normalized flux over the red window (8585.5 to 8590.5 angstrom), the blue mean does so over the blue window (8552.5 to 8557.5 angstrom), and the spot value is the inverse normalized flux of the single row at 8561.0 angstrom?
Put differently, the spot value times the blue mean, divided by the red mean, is 1.02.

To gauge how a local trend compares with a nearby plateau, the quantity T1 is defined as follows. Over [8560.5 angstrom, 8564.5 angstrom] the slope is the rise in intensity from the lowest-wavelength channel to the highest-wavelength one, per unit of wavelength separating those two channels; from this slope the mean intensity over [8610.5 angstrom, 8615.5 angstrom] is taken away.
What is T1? -12.1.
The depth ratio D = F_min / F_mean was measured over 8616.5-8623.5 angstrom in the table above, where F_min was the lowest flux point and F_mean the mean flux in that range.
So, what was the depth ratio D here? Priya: 0.928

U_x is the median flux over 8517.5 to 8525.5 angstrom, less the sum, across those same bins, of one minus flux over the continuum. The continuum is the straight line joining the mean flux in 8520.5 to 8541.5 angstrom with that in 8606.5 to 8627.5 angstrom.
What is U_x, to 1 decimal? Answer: 11.0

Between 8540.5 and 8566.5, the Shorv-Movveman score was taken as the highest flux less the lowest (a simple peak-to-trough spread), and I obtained 4.2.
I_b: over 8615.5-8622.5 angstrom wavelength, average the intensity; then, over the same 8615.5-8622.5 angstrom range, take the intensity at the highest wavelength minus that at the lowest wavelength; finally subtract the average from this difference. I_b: -11.9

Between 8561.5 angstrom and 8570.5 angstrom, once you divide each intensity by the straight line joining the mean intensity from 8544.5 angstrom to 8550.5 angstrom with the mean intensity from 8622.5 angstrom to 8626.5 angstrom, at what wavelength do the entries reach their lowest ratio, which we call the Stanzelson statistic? 8570.0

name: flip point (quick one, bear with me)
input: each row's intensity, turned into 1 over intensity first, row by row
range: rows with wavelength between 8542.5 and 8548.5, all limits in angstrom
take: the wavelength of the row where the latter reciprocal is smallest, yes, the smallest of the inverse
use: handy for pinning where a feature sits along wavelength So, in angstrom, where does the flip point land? 8548.0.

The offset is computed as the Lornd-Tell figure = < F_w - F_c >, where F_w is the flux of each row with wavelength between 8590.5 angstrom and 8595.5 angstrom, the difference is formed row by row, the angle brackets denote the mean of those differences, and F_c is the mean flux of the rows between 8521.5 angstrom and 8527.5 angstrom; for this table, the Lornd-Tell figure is 0.35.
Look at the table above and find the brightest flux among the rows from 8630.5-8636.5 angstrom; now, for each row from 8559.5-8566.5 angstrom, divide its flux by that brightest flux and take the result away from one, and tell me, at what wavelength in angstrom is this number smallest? 8560.0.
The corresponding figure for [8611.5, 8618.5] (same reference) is 8613.0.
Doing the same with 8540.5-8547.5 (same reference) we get 8541.0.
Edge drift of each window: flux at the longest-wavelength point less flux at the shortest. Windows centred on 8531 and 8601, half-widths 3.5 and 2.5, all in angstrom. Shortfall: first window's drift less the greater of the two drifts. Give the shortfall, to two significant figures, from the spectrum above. -1.3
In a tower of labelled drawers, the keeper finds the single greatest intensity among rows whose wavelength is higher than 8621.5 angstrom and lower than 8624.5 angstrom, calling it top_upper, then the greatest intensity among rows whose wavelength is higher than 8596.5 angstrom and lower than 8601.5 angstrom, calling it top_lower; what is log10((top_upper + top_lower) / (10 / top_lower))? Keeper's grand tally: 1.43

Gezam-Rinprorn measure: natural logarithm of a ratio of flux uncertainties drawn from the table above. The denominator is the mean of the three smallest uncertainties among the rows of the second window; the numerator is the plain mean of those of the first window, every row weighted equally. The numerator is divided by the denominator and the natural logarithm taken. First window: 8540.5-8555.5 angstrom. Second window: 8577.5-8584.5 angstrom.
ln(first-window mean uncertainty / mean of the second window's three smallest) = 0.076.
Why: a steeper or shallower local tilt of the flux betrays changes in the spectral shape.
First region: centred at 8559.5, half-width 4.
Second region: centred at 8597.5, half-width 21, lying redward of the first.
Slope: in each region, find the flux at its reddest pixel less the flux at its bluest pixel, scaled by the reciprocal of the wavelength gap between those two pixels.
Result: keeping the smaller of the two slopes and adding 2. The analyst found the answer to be 2.016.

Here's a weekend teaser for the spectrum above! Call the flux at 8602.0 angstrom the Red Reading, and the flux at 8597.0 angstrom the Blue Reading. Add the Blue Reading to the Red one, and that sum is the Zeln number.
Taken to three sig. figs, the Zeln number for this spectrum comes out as 22.5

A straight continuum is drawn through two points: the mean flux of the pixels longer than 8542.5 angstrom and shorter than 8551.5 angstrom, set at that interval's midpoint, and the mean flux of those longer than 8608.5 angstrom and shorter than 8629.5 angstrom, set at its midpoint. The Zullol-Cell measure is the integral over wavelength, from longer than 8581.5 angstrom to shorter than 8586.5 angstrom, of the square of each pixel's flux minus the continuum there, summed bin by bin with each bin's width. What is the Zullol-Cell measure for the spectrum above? 2.0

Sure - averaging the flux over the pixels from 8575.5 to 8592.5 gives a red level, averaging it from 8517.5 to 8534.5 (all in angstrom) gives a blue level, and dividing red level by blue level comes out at 1.02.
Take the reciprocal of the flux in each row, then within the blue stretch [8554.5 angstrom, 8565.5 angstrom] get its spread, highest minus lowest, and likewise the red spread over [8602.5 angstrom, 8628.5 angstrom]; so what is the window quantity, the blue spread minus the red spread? -0.004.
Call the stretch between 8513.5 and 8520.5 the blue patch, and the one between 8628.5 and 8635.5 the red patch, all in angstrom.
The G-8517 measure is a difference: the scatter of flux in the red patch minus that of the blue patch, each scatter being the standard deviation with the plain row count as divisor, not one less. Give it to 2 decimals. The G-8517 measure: -0.32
